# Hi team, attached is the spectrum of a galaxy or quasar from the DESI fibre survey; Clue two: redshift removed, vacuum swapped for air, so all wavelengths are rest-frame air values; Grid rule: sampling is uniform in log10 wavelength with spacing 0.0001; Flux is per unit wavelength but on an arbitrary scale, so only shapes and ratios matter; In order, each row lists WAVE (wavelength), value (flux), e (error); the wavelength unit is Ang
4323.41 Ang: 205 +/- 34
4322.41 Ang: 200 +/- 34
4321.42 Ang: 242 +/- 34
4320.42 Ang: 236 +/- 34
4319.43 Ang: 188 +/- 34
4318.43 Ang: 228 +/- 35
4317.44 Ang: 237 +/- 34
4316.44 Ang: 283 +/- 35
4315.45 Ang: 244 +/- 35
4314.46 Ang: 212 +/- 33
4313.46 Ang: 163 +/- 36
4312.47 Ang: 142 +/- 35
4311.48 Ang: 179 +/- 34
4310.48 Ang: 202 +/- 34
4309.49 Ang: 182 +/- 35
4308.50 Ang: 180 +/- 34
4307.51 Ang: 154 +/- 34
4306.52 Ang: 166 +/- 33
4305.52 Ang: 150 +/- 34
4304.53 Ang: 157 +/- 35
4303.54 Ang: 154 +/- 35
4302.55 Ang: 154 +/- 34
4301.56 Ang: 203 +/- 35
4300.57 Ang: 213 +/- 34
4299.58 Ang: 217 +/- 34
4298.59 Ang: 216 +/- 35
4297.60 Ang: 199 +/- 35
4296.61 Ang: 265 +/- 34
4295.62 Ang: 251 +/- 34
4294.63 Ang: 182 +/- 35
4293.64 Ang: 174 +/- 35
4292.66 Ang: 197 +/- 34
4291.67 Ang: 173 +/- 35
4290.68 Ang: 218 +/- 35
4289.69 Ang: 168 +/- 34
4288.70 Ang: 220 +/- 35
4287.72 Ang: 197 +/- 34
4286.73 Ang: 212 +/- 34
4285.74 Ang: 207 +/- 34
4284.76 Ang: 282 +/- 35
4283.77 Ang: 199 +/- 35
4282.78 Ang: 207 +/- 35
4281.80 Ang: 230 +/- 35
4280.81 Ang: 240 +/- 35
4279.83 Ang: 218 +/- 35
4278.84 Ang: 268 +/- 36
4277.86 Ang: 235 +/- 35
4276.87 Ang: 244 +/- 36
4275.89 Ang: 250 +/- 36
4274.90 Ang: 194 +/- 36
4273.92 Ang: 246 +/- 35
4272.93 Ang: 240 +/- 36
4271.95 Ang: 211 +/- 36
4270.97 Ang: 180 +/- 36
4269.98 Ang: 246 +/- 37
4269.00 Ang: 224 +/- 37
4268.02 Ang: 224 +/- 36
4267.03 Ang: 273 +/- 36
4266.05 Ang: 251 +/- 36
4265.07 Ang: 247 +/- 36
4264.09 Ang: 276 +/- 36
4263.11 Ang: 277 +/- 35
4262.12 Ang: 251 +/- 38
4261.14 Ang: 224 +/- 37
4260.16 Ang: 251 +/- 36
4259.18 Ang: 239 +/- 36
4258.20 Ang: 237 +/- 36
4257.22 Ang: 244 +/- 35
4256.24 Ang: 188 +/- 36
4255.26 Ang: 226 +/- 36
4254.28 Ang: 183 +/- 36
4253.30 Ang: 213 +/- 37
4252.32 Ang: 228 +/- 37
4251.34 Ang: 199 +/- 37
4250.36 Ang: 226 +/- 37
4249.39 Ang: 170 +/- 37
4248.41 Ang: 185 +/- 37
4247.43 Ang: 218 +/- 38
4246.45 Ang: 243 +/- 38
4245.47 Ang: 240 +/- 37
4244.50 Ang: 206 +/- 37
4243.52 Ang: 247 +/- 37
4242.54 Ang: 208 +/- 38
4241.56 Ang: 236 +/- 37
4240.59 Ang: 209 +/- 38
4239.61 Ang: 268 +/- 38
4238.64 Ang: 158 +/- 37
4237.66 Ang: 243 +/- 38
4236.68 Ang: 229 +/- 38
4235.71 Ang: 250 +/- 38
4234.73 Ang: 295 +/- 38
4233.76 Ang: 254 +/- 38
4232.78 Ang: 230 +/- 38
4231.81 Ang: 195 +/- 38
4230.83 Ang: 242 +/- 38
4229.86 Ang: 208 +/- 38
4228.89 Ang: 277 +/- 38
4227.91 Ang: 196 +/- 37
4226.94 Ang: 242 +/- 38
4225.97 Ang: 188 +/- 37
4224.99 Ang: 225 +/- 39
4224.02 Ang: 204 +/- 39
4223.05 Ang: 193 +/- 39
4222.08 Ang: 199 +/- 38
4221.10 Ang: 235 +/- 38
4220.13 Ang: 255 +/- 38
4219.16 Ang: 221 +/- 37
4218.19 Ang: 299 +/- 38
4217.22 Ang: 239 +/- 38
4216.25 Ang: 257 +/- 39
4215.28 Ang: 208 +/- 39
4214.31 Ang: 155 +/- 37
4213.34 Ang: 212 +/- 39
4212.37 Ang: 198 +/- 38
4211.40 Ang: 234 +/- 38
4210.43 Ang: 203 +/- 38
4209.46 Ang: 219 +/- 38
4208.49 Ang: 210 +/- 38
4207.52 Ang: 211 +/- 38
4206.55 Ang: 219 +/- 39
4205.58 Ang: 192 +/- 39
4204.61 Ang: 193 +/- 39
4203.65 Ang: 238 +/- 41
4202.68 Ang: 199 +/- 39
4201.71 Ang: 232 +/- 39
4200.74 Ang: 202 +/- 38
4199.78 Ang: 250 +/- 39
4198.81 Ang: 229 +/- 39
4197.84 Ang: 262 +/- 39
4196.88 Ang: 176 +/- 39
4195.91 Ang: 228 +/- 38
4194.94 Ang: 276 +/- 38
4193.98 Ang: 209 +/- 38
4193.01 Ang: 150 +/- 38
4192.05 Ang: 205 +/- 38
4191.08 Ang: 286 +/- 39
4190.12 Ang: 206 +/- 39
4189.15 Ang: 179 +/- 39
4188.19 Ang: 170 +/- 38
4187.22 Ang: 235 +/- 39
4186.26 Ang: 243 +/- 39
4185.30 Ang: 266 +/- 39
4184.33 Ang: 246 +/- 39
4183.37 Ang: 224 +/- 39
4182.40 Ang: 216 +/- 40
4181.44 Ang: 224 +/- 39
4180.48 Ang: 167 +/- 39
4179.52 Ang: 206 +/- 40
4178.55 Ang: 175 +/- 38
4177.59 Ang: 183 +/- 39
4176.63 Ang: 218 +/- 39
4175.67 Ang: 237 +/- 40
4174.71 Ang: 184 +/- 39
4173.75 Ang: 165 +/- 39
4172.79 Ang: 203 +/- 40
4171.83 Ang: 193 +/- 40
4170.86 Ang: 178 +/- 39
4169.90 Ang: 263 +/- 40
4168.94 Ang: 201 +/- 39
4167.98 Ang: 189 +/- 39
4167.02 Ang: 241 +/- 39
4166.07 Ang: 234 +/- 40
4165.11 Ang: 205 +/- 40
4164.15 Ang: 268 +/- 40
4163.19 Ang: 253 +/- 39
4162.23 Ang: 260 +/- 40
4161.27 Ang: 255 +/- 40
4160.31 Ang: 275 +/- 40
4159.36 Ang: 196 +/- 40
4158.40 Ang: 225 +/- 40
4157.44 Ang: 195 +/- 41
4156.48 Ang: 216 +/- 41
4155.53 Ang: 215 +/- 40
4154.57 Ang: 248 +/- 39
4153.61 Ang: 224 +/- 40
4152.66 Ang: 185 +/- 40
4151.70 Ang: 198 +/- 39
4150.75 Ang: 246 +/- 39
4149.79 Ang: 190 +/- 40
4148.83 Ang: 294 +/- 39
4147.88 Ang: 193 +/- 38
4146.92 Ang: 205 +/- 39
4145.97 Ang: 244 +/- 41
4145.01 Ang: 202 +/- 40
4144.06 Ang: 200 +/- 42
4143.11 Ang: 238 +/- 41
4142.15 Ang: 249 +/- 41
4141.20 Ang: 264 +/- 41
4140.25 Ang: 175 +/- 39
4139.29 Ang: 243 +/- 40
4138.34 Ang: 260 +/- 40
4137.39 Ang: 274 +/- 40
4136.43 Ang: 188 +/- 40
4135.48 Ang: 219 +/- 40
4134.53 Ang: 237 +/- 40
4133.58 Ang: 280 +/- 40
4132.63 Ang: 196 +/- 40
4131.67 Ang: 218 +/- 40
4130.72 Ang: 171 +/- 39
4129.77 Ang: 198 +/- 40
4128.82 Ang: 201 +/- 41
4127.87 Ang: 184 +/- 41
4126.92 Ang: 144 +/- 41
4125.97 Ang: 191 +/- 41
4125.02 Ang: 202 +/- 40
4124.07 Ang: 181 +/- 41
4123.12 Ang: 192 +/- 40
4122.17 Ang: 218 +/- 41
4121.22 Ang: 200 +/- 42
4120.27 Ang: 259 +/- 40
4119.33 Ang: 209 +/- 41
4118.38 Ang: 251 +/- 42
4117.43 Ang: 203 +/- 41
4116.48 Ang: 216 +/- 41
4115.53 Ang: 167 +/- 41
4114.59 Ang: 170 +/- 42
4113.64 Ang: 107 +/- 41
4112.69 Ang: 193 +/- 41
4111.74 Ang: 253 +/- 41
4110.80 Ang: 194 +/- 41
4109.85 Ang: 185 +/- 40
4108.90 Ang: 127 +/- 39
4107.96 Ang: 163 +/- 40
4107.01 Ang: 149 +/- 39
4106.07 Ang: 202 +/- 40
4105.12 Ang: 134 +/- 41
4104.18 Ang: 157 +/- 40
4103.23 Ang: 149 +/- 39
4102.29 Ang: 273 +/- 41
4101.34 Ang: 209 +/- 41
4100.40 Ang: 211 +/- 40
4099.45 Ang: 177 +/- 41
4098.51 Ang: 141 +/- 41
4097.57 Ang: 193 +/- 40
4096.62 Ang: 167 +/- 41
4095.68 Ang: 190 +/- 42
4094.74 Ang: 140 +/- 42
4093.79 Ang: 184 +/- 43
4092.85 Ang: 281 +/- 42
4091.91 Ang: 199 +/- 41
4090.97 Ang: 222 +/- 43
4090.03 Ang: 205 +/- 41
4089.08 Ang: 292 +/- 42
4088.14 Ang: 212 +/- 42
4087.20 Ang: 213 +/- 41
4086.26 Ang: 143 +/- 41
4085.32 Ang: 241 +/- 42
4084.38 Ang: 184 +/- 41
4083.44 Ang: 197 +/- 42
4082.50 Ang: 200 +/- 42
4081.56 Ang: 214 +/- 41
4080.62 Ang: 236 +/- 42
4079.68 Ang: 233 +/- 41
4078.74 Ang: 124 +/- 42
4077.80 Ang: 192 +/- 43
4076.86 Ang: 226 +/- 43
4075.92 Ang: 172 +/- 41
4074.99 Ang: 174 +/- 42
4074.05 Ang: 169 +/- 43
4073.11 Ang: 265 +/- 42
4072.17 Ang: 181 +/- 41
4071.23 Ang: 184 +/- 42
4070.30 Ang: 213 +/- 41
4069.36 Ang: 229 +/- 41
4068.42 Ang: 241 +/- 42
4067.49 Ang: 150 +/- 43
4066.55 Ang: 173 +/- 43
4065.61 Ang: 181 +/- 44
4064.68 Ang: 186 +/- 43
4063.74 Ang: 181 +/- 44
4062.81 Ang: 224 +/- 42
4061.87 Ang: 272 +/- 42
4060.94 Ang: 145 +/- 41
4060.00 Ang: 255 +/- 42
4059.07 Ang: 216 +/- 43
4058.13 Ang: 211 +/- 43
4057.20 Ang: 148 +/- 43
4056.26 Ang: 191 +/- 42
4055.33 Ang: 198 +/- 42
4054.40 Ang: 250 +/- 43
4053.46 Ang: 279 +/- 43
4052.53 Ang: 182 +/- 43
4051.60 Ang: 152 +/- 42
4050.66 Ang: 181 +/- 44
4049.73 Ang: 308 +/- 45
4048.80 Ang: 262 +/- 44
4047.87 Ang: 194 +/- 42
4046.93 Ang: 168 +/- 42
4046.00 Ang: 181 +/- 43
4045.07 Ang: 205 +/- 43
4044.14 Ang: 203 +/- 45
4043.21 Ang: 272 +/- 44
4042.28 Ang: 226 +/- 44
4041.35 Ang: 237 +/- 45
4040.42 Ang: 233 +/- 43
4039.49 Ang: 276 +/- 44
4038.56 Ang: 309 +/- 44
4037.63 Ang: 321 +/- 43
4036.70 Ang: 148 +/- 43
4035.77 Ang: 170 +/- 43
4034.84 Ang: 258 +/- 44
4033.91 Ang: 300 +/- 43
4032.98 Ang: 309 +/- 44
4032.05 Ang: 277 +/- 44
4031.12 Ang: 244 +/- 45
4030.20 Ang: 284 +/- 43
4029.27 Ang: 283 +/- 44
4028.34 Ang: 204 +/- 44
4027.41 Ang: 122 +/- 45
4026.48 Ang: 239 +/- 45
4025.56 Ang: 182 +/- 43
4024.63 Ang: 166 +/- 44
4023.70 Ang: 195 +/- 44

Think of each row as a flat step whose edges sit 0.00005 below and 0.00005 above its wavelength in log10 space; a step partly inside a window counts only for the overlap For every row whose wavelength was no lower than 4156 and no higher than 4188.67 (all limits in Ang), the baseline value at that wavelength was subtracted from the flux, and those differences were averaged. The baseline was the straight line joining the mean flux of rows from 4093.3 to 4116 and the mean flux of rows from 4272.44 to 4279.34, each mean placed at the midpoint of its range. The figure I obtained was 17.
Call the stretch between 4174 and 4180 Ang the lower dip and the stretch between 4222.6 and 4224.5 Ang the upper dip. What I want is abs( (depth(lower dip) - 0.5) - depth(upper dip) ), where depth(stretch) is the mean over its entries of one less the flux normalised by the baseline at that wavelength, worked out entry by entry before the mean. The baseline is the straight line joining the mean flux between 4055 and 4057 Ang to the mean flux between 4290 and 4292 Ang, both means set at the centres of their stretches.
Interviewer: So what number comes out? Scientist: 0.51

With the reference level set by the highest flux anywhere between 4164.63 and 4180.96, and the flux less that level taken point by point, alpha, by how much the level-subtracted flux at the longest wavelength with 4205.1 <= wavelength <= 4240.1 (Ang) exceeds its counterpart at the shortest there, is 76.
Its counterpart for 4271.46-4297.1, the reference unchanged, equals 54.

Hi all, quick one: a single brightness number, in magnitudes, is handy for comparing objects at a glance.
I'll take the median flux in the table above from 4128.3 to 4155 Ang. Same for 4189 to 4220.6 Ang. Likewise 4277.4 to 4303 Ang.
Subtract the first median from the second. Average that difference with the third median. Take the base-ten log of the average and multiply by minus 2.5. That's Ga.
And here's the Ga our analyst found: -5.03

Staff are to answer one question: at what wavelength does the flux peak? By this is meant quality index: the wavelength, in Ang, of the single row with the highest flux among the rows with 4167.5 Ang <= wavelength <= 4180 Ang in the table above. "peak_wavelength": 4169.90 Ang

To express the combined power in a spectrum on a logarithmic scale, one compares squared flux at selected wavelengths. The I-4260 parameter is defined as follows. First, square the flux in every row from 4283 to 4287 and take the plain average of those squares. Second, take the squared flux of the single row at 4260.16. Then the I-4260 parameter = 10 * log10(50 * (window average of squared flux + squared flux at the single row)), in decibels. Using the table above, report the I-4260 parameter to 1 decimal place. 67.6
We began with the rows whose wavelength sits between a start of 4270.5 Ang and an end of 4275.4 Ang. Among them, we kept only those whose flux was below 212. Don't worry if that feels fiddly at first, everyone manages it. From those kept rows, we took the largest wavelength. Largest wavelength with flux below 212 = 4274.90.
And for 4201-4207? 4205.58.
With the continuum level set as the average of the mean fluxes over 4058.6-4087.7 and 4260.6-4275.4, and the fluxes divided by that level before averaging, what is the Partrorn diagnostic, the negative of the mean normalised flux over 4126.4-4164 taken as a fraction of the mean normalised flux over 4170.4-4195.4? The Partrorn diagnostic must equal -1.06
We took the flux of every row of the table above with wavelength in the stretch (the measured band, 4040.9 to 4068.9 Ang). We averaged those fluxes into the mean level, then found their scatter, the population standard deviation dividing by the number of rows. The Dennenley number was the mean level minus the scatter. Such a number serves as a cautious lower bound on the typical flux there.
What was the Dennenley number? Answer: 167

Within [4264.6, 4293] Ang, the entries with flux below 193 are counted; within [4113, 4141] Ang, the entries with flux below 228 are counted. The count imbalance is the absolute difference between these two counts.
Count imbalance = 19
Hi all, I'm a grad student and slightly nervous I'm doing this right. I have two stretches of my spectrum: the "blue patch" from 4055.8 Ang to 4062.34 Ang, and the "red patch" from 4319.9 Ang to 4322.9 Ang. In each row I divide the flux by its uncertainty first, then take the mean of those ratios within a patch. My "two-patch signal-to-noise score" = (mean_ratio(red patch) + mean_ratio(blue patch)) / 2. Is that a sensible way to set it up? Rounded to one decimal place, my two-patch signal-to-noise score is 5.8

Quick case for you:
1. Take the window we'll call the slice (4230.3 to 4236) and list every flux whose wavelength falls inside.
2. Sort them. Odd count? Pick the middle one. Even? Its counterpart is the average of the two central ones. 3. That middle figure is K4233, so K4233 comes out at 246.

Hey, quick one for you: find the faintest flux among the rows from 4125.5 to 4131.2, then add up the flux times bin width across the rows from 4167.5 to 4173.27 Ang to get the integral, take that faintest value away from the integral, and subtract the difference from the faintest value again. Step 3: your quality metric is -890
